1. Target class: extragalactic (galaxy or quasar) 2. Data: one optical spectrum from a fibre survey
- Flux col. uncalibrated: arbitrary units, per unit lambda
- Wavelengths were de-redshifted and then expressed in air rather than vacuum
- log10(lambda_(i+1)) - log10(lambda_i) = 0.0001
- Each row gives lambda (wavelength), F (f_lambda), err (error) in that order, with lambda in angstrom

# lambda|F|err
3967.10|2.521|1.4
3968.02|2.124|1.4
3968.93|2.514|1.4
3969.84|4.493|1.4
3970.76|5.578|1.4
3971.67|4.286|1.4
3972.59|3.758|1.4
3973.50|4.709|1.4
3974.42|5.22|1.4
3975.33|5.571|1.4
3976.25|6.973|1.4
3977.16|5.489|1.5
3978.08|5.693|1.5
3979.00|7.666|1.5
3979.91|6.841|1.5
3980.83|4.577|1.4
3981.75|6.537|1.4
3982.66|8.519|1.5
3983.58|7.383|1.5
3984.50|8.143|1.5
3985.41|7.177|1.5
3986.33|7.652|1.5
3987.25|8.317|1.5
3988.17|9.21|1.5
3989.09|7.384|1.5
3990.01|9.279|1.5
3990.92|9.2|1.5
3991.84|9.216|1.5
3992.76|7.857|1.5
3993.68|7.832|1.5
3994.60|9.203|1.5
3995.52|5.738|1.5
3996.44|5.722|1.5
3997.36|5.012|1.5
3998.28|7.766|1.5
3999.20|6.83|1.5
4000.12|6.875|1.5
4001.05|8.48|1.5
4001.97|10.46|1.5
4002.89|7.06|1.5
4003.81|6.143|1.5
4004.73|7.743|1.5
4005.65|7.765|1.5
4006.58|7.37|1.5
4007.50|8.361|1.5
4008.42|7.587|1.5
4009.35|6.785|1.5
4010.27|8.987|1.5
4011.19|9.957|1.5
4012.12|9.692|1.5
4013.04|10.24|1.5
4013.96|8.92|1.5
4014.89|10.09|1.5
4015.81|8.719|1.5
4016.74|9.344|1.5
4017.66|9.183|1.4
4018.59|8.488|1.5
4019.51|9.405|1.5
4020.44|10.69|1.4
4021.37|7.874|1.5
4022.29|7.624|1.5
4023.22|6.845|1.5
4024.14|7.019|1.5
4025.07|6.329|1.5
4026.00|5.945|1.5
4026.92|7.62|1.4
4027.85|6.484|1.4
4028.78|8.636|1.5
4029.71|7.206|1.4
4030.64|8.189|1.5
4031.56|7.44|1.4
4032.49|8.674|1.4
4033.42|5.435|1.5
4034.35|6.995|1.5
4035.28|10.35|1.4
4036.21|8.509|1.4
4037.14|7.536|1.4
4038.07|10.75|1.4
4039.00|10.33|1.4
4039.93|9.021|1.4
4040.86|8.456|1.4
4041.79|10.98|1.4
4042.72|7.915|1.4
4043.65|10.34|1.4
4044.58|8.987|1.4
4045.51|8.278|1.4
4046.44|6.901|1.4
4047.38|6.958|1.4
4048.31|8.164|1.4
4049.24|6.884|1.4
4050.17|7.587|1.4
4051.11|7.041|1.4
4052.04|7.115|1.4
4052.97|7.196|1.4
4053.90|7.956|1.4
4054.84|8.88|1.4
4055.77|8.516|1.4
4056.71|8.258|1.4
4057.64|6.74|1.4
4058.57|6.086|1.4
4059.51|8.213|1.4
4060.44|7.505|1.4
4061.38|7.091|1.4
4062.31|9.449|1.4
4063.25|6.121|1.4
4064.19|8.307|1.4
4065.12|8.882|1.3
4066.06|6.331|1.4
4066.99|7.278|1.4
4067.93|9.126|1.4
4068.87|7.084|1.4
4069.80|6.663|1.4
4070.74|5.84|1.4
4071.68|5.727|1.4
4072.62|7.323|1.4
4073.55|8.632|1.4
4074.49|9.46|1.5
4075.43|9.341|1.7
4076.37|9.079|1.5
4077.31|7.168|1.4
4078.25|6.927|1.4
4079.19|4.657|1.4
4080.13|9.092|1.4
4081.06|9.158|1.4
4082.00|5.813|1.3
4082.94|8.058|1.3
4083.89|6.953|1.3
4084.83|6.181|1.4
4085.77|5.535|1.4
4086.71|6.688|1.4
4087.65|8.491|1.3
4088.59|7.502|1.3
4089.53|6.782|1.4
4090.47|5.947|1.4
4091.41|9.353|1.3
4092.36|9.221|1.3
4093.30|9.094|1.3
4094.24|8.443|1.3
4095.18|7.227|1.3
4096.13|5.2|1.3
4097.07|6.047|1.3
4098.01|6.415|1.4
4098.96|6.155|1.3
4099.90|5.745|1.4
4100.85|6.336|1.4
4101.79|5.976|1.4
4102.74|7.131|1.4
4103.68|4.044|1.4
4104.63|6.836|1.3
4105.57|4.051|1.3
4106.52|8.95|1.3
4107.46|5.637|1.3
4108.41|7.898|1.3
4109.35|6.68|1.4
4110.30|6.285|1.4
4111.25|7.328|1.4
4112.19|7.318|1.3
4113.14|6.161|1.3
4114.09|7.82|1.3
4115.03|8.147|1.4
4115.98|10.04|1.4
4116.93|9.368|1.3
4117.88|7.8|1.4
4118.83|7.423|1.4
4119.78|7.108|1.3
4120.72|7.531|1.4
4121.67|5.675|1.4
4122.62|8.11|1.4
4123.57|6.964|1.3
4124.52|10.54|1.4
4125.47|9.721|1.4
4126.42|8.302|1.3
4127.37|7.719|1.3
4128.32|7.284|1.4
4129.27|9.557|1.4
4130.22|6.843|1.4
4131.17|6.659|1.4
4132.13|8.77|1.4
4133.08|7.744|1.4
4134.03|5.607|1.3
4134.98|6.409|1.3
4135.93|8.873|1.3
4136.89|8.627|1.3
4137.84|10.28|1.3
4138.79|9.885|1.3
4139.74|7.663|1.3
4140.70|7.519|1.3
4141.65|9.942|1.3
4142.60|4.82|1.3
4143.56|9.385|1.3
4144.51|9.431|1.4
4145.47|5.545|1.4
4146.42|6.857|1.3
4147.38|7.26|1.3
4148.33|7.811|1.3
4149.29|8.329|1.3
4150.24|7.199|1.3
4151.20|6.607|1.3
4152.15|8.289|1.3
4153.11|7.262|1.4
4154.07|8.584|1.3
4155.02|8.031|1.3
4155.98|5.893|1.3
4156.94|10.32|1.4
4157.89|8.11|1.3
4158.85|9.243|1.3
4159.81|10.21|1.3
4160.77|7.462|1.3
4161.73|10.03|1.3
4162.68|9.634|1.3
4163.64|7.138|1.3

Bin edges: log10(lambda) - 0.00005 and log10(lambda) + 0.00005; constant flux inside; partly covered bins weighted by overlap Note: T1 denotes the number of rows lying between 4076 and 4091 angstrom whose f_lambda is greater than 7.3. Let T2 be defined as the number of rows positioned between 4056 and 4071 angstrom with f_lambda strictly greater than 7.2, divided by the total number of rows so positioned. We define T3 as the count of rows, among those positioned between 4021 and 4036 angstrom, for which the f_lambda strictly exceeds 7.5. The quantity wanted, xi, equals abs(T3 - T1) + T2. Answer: 1.5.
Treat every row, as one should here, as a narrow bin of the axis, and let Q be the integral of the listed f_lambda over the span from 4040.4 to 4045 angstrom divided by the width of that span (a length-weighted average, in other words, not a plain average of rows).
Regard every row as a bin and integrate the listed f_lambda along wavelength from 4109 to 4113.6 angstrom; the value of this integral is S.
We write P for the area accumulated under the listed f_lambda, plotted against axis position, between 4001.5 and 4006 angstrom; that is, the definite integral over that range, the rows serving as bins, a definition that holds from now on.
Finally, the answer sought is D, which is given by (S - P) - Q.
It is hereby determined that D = -14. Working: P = 35.3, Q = 9.3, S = 31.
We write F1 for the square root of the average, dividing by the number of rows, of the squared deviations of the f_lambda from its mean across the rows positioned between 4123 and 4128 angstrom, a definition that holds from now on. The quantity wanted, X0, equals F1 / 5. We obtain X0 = 0.26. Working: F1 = 1.3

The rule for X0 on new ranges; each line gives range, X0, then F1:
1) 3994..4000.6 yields 0.26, 1.3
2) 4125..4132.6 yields 0.22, 1.1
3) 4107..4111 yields 0.16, 0.8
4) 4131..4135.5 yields 0.22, 1.1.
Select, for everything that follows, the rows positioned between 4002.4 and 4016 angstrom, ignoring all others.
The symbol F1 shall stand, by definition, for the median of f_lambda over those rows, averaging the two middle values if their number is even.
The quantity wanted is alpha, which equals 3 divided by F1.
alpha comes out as 0.359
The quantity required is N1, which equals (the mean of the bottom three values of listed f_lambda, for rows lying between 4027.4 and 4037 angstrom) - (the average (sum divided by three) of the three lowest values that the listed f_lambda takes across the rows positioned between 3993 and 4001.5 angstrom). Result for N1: 0.8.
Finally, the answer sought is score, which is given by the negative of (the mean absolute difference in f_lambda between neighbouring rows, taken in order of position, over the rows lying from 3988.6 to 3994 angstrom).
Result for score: -0.7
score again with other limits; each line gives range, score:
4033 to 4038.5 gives -2.2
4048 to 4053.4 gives -0.5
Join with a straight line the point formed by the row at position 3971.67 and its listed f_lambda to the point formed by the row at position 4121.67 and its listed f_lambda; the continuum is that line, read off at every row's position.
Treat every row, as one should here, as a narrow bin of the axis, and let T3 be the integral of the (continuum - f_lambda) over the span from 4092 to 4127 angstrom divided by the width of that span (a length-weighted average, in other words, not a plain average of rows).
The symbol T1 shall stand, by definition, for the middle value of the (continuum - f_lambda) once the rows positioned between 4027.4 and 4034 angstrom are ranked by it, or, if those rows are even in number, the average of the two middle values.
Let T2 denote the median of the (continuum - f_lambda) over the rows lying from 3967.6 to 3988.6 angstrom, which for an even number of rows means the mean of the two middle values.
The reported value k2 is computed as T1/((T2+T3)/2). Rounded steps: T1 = -2.6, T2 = -1.3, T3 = -1.7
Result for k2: 1.7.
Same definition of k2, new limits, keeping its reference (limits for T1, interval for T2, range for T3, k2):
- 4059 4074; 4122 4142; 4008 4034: 0.7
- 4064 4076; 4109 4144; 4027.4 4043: 0.8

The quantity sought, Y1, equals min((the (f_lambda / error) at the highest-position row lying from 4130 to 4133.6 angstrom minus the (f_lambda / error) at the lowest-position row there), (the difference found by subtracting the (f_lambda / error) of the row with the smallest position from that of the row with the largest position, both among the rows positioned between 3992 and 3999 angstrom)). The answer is -0.1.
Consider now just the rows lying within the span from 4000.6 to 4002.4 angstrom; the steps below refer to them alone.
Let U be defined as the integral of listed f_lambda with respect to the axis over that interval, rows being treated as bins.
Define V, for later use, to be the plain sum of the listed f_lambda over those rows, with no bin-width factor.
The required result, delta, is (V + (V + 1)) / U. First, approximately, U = 17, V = 19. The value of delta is 2.3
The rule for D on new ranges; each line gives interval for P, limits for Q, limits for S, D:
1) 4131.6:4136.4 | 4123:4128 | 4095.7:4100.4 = -17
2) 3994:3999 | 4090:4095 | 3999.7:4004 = -8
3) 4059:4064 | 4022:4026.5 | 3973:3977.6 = -19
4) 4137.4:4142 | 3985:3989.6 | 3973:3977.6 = -24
